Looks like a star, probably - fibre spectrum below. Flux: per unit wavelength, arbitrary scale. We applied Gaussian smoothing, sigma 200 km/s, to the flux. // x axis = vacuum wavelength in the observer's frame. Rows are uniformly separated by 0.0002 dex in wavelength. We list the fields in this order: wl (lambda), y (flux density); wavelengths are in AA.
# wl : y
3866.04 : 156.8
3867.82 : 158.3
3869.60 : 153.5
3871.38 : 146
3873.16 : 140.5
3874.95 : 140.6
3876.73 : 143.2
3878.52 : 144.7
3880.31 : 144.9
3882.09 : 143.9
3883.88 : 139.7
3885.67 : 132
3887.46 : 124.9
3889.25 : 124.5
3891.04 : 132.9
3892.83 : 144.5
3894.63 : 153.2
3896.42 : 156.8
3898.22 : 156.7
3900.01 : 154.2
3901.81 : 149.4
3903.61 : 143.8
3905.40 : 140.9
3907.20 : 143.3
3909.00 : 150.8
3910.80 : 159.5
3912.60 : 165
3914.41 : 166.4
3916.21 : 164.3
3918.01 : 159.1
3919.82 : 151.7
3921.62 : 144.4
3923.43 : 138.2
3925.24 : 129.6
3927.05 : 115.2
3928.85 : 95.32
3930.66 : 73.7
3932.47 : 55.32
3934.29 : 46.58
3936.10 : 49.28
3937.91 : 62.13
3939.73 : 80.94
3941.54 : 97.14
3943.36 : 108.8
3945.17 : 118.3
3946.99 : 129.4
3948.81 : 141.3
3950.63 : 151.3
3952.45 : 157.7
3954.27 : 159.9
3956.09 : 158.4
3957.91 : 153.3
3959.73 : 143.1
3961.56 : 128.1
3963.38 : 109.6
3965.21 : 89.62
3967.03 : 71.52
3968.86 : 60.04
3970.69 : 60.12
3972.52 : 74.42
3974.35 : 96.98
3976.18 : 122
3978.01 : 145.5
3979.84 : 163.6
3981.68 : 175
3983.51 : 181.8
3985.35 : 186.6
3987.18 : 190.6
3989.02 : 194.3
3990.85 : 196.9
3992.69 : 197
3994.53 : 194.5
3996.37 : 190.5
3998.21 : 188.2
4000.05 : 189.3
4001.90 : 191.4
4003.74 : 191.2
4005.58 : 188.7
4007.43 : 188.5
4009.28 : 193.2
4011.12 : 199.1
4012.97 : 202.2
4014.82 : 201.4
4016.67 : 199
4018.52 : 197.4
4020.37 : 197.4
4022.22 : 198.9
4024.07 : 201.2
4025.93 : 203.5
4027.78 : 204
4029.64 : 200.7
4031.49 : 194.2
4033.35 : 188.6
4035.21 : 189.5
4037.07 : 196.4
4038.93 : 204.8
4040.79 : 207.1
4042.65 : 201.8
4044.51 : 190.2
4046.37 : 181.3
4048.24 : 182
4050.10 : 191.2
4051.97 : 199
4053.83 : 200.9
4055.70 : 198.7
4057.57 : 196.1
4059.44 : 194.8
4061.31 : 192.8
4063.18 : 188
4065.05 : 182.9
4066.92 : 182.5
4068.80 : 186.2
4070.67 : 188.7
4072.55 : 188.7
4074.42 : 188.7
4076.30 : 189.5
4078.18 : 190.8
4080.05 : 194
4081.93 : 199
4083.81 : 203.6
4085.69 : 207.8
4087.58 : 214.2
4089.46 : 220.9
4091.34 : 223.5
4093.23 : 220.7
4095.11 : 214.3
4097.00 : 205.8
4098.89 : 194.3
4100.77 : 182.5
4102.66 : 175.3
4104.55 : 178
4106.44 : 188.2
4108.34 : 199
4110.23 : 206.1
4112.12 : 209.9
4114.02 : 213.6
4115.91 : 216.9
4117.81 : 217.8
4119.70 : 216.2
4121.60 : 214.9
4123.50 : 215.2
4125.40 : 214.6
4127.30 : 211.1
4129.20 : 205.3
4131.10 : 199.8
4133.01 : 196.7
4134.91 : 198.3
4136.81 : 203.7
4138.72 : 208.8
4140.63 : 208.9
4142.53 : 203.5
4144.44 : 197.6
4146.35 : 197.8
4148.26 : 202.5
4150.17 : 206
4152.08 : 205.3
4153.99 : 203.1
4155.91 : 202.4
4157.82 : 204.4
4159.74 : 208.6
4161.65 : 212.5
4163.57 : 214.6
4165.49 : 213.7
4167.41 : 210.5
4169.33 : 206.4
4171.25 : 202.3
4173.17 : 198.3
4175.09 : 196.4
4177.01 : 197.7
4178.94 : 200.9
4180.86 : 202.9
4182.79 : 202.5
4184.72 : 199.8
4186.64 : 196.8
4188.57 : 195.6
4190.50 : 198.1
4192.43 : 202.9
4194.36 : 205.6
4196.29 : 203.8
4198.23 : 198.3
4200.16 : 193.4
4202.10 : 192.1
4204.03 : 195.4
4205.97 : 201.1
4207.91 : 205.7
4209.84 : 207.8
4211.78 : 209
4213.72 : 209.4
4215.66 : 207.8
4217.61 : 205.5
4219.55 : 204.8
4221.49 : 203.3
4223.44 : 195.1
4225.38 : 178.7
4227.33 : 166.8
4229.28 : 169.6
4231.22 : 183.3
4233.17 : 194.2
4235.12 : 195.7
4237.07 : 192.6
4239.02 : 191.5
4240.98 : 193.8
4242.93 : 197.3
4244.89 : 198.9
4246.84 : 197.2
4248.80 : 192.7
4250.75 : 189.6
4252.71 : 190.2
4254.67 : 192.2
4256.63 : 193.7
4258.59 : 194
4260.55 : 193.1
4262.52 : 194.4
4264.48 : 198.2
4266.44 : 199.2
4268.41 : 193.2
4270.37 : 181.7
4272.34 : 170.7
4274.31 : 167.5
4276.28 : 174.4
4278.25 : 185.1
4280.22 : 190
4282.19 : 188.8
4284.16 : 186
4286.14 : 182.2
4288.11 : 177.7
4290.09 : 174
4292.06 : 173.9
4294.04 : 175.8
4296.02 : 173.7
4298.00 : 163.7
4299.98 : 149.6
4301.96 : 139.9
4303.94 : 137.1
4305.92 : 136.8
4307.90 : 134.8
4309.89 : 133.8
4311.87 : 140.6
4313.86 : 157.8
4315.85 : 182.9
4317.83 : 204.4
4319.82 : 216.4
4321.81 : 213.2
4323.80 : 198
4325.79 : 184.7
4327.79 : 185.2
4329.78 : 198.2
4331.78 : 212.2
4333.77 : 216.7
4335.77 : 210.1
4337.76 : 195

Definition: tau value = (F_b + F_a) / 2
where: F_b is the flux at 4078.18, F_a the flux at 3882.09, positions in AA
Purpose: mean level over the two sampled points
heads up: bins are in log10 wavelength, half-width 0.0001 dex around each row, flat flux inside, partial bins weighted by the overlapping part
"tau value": 167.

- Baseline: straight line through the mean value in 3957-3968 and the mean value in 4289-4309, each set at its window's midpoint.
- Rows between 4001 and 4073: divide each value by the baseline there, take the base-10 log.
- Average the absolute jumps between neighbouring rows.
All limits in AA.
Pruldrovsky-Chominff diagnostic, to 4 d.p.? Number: 0.0078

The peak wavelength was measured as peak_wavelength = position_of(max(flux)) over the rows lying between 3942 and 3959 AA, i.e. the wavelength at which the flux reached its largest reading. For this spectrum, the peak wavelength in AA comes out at 3954.27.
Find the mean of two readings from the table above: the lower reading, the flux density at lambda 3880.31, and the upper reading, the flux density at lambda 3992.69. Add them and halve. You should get 171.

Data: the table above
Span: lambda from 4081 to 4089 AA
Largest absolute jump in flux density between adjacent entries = 6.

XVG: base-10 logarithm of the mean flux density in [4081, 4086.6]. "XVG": 2.31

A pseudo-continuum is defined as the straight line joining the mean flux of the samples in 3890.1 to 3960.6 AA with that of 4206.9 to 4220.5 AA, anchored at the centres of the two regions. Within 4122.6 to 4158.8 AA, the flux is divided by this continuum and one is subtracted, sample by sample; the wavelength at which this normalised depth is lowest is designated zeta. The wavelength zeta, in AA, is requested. 4146.35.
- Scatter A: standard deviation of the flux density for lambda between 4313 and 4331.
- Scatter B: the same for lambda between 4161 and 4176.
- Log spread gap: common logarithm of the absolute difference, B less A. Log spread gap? 1.0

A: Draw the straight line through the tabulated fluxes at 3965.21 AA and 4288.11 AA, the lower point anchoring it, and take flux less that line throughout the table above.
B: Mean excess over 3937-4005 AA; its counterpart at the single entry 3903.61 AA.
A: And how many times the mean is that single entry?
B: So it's 1.4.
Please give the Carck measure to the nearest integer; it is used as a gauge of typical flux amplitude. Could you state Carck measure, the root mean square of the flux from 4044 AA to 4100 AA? 197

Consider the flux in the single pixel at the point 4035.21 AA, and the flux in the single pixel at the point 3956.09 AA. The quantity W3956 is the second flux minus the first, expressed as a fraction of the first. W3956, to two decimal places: -0.16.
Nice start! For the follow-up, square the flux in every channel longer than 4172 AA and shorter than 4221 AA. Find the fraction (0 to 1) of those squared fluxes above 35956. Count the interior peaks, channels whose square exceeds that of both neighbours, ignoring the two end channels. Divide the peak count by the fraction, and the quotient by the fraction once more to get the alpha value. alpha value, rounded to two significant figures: 3.0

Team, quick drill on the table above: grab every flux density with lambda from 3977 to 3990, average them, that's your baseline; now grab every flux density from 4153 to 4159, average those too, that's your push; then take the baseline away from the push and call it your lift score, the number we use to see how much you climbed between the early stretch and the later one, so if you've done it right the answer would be 27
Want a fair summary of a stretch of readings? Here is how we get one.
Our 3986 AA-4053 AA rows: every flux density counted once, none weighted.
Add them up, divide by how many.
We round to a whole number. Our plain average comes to 195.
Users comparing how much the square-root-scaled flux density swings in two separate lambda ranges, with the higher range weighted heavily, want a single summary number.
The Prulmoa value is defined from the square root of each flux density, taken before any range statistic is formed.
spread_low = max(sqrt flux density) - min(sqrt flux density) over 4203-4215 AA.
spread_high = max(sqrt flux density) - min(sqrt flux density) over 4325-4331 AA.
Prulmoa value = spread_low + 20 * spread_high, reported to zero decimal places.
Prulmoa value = 10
